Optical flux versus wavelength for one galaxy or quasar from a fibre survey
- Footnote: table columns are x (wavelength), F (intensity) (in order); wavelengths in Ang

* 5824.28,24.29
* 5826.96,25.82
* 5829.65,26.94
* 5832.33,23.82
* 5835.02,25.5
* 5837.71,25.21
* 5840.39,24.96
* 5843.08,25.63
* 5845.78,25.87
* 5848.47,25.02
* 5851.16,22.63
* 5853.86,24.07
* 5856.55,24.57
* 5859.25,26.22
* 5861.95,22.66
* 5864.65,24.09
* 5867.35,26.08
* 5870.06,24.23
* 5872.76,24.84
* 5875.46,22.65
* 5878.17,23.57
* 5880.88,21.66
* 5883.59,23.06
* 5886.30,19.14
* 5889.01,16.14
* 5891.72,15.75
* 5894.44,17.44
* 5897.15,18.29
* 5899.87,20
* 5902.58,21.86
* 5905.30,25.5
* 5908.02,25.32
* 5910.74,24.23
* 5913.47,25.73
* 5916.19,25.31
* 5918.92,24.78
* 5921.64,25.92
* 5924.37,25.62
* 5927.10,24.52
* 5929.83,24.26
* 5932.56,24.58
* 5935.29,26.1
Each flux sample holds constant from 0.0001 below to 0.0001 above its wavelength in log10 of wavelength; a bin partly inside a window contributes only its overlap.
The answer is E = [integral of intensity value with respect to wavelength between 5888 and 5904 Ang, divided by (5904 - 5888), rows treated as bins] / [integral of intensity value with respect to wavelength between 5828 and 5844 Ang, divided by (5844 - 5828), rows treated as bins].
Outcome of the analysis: 0.72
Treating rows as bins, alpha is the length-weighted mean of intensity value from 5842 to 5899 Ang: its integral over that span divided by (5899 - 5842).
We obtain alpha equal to 22.5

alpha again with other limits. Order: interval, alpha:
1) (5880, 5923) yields 21.9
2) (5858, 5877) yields 24.4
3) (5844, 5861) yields 24.7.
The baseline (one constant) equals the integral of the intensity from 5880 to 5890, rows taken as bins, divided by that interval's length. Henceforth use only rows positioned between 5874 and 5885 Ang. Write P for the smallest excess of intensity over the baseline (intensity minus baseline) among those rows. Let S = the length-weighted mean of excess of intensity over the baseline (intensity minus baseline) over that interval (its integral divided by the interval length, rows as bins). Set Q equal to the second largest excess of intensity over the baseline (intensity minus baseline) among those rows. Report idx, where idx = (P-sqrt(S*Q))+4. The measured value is 2.8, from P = 1.6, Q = 3.0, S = 2.7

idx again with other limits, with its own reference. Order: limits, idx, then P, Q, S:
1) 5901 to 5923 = 0.6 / 1.8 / 5.7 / 4.7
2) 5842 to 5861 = 1.3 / 2.6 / 5.8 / 4.7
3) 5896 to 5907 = 0.6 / -1.8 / 1.8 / 1.5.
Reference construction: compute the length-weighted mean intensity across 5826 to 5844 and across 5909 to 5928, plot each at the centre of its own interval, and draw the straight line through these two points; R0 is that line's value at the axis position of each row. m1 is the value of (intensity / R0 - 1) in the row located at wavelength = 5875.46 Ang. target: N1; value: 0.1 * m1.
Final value -0.010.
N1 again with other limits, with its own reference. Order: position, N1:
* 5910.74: -0.004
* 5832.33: -0.006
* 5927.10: -0.002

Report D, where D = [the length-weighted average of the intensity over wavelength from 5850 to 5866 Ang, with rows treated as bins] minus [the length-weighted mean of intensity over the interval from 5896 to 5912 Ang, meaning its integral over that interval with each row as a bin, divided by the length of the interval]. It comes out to 1.5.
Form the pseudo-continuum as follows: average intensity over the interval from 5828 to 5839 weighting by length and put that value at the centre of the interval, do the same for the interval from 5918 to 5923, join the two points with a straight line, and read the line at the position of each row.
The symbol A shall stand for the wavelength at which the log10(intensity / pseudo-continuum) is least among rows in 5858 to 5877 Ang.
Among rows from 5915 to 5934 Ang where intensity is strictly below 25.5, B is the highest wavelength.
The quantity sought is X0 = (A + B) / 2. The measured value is 5904.0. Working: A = 5875.46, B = 5932.56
